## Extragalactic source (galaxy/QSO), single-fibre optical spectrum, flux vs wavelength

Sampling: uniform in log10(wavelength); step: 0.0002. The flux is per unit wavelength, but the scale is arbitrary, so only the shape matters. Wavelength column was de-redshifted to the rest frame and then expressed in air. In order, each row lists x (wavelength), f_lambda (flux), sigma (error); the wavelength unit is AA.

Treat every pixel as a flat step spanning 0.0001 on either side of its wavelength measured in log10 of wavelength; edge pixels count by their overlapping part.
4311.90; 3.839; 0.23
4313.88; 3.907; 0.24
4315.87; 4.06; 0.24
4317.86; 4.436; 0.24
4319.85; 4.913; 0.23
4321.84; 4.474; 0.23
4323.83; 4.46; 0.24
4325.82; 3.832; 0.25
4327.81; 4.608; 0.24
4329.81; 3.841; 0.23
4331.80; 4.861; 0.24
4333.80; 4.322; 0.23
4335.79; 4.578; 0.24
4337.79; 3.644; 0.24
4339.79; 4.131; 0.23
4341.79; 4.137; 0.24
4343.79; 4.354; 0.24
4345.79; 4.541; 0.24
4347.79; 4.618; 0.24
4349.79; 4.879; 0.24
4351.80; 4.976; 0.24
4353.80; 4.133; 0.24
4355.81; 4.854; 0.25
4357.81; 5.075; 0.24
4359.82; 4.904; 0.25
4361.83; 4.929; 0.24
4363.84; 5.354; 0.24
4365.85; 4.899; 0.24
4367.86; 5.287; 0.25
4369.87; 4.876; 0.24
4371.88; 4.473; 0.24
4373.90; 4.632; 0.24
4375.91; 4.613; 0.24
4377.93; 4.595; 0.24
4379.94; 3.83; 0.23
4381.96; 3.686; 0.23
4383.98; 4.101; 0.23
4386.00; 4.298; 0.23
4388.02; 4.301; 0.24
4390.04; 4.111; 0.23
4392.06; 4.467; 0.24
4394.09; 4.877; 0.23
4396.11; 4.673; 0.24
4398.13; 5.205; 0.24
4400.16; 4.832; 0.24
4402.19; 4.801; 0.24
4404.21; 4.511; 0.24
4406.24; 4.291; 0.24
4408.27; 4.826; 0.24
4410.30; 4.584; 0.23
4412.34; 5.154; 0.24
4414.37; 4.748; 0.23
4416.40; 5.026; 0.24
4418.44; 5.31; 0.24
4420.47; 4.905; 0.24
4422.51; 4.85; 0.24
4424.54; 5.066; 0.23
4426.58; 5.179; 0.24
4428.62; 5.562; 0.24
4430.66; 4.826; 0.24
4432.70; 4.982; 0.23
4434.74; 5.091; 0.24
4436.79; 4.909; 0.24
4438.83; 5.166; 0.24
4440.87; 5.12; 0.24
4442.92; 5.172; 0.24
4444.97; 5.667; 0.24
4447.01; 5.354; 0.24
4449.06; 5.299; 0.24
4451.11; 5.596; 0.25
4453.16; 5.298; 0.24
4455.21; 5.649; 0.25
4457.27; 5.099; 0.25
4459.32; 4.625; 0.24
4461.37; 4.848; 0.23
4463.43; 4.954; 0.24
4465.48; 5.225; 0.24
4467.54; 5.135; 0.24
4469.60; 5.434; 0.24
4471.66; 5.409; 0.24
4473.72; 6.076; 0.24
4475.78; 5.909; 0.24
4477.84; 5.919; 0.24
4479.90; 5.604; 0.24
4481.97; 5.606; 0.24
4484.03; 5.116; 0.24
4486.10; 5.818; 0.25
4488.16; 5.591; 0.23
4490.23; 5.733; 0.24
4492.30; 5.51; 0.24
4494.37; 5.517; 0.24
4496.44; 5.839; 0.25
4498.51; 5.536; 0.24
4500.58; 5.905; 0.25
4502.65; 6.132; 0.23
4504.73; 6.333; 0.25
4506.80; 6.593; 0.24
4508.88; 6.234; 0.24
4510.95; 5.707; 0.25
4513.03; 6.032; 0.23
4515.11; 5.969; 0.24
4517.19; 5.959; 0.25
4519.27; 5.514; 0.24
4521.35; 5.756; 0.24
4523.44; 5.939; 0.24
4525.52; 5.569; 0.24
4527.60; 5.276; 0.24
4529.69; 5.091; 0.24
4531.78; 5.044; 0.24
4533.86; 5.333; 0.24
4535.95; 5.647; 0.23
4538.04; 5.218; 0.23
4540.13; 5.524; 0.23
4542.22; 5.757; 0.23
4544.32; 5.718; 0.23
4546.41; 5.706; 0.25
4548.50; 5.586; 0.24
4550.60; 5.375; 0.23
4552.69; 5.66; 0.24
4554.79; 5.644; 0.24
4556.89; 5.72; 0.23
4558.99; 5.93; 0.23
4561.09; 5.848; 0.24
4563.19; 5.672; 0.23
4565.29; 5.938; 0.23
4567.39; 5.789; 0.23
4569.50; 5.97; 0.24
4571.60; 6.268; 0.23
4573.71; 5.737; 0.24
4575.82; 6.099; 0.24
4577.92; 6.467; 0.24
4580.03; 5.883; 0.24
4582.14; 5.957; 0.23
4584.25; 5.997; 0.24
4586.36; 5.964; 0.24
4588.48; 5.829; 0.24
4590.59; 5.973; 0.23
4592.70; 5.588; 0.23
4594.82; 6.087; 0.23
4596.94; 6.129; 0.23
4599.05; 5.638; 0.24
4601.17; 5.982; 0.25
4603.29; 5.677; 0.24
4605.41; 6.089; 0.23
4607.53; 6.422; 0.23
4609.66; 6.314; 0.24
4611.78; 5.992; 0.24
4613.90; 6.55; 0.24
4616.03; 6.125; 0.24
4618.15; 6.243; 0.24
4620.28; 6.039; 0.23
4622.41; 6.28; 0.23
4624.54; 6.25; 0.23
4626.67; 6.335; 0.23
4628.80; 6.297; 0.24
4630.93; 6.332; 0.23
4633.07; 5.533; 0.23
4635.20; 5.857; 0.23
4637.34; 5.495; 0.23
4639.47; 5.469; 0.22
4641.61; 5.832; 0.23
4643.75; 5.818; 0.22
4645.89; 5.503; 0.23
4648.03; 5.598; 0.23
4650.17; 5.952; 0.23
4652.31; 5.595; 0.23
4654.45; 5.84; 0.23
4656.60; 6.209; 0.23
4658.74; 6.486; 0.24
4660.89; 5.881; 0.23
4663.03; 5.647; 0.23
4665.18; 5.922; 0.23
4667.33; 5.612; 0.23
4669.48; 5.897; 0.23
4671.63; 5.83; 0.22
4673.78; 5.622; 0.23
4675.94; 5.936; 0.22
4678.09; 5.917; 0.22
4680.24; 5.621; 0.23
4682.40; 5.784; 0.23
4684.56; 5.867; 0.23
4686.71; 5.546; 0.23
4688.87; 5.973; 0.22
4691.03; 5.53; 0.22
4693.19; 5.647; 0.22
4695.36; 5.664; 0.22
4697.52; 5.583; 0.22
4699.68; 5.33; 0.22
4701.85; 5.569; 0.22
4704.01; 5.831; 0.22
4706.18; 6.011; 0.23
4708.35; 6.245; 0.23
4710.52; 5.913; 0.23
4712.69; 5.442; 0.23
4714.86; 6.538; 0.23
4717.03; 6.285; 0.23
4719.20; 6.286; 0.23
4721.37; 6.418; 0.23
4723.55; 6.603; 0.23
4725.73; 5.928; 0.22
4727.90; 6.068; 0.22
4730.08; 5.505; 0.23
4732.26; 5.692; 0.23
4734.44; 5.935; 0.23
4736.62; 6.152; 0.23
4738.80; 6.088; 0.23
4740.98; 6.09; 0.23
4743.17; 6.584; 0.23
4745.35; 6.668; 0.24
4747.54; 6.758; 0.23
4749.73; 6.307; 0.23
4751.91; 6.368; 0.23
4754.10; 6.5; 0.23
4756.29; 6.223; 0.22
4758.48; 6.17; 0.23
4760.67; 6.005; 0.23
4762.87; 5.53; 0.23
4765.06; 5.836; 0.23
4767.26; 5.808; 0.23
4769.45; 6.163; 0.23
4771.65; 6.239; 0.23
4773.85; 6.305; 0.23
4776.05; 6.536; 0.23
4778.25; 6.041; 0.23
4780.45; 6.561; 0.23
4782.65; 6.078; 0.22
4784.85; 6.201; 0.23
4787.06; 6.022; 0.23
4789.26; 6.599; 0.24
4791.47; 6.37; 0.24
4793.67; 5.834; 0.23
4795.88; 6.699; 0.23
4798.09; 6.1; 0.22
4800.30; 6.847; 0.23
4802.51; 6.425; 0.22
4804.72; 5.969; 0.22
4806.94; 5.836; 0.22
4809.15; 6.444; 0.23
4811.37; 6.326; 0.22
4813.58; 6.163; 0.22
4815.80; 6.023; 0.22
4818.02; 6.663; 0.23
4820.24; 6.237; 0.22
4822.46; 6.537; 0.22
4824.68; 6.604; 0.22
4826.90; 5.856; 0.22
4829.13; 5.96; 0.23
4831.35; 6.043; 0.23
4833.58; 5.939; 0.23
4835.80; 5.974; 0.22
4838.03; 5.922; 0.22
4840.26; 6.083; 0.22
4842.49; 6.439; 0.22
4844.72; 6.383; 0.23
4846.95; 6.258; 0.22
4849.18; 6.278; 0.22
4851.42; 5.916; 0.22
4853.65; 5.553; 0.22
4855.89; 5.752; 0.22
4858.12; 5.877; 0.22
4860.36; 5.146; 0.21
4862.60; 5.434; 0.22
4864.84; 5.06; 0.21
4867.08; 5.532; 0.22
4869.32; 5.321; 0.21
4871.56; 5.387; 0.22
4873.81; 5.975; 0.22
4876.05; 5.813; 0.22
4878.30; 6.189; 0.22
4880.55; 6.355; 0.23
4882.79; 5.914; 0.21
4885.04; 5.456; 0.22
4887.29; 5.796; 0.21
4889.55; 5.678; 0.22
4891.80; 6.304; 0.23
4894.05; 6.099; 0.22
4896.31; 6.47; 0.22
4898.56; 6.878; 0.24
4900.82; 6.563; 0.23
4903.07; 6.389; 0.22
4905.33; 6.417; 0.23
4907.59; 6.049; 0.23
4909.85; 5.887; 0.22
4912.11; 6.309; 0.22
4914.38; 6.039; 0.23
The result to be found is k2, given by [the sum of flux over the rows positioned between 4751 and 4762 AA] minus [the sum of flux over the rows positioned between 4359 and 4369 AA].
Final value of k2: 5.9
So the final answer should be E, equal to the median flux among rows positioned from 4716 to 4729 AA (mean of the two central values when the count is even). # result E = 6.29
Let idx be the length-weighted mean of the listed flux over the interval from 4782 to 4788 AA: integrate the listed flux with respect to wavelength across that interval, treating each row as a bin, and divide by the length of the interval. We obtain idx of 6.10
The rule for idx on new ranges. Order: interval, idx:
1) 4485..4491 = 5.71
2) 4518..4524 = 5.72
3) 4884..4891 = 5.67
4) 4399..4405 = 4.73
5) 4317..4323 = 4.61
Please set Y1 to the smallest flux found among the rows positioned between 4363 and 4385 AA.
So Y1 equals 3.686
